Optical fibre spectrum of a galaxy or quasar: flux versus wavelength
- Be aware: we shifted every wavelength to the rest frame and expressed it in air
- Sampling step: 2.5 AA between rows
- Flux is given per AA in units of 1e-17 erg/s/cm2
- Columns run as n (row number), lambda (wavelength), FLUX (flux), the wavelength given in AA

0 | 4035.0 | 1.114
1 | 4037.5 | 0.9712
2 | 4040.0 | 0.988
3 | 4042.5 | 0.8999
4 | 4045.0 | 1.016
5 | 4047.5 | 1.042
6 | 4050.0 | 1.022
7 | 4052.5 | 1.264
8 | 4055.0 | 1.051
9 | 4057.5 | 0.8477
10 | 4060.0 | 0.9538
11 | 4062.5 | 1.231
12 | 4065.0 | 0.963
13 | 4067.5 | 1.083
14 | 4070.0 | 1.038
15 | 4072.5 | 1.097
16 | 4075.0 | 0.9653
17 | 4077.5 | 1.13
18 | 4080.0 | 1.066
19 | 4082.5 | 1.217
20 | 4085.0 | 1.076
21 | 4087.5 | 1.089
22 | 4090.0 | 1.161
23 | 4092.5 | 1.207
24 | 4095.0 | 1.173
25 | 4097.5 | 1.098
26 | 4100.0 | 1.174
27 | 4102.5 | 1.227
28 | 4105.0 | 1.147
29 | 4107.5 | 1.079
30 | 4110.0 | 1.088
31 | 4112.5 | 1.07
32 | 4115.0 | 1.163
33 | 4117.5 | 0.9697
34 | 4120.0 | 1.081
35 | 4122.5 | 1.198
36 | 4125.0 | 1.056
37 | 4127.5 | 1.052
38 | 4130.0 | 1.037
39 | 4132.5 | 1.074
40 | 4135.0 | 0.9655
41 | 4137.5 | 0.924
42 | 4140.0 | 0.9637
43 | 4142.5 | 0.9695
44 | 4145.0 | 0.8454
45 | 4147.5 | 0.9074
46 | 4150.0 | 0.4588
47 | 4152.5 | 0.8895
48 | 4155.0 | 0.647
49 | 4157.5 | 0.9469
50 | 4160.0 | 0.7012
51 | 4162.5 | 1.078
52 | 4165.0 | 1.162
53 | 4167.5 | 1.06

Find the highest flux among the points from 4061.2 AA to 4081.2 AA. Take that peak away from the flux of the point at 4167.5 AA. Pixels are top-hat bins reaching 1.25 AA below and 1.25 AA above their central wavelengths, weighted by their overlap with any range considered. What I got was -0.171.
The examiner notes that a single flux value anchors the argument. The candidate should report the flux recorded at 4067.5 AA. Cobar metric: 1.083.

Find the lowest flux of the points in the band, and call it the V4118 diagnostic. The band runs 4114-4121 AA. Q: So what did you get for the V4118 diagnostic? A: 0.9697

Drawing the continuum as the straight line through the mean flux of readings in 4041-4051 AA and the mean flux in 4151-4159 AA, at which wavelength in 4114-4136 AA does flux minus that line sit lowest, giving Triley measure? 4117.5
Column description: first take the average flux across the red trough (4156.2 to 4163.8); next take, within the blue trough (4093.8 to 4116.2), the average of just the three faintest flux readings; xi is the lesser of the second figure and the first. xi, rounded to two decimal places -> 0.91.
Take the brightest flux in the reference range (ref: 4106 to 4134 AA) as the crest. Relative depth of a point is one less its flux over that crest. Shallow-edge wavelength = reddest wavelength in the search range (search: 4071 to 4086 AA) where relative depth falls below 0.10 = 4082.5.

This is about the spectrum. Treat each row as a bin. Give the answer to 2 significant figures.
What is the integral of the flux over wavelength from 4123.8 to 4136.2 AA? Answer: 13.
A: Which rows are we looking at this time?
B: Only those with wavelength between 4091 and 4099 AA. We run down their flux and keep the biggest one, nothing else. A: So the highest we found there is 1.207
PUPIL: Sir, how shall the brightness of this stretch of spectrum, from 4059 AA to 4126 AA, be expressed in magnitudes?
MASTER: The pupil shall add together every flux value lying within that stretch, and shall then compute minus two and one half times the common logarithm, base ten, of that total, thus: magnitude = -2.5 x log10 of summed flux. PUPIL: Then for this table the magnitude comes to -3.69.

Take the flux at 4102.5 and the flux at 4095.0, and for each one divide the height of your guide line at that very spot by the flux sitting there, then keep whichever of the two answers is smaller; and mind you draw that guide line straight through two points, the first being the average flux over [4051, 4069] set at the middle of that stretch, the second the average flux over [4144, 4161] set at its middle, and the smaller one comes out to 0.754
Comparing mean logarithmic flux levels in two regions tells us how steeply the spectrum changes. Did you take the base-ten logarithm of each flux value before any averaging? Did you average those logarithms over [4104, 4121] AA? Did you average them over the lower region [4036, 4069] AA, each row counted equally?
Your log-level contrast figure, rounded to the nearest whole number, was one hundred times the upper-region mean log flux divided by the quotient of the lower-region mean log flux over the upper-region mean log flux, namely 14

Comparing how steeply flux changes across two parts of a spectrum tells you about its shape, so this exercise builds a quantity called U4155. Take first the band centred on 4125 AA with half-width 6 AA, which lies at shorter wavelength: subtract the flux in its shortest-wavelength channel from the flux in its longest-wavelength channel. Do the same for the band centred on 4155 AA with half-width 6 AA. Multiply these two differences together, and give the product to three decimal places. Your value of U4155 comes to -0.011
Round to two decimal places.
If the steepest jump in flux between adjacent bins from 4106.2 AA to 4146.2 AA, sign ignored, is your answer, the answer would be 0.19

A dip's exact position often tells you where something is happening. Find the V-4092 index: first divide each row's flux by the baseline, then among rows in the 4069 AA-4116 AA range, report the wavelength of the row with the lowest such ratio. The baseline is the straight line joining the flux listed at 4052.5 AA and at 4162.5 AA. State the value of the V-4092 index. 4075.0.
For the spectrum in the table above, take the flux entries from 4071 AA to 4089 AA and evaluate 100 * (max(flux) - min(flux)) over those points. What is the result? 25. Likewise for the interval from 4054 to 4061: 20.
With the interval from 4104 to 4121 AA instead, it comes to 19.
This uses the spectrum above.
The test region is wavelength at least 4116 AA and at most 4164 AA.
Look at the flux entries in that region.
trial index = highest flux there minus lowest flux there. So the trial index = 0.7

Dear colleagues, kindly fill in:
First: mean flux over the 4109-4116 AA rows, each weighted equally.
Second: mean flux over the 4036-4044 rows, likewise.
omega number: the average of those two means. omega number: 1.03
